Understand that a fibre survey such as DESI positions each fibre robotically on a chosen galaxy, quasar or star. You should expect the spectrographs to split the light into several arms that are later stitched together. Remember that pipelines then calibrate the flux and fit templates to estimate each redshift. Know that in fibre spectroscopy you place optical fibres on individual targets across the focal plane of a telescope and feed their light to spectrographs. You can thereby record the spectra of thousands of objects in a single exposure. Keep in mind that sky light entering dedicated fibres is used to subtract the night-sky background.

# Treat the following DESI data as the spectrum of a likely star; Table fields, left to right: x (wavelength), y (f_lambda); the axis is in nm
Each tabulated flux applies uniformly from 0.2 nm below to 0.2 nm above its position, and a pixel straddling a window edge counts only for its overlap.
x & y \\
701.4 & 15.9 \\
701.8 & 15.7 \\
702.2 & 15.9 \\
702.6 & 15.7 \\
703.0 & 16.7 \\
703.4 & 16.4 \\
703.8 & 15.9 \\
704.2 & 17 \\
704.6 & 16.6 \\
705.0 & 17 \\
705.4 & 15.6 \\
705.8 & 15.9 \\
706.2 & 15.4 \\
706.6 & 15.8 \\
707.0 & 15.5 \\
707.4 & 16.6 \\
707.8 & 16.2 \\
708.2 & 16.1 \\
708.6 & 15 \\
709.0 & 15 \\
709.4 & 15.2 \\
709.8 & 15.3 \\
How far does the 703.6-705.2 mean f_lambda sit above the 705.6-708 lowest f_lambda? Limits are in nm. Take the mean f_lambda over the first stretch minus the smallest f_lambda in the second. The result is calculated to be 1.2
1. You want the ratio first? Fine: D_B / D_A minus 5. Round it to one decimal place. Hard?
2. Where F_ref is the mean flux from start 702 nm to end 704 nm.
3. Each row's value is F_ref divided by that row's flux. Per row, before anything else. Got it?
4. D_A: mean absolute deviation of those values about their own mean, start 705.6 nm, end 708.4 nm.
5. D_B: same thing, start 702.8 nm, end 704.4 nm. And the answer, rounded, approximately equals -4.0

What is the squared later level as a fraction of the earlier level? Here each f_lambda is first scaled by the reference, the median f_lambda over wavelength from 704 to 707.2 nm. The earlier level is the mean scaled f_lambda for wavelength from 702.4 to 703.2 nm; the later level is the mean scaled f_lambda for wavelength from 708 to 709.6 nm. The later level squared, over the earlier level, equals 0.91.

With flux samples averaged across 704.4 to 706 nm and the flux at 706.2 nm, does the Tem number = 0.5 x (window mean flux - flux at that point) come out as 0.44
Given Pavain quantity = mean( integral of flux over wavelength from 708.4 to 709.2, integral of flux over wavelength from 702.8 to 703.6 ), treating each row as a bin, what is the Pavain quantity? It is 12.62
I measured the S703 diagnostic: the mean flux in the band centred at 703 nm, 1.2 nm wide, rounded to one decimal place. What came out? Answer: 16.3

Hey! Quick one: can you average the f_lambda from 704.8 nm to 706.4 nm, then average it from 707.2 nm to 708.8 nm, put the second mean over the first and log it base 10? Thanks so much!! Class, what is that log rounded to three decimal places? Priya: 0.000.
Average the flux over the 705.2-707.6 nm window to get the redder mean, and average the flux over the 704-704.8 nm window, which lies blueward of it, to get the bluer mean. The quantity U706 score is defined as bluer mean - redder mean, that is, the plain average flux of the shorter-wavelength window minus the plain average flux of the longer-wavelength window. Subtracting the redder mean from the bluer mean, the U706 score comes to 1.0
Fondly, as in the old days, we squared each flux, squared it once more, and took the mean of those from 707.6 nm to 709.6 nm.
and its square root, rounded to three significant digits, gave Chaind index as 241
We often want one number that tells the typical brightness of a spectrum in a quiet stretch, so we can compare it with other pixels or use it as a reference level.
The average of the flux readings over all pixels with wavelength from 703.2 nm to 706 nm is 16.3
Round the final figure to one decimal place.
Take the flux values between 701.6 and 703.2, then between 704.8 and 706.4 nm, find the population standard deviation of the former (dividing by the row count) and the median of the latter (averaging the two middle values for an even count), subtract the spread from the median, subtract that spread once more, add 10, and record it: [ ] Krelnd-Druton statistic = 24.9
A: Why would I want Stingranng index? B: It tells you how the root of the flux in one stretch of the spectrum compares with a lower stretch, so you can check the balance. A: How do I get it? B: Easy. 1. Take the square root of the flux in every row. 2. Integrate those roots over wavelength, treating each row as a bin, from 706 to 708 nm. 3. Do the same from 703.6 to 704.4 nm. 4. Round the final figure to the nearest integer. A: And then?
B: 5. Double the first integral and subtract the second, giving 13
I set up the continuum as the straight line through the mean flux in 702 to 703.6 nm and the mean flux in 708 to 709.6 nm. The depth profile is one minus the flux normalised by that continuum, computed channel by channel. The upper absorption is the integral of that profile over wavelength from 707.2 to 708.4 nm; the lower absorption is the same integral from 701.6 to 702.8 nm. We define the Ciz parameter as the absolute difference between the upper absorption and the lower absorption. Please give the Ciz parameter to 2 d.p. 0.10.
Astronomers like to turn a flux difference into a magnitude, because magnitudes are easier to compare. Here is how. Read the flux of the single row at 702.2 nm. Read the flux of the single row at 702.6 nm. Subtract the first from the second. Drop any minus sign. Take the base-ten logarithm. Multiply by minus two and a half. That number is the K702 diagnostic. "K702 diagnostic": 1.7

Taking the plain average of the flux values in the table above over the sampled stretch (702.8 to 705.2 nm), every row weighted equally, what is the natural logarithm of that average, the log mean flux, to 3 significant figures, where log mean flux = 2.81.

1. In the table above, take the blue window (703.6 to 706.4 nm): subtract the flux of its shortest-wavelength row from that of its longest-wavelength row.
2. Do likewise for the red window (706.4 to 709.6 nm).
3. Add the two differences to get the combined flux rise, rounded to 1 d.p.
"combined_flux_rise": -1.1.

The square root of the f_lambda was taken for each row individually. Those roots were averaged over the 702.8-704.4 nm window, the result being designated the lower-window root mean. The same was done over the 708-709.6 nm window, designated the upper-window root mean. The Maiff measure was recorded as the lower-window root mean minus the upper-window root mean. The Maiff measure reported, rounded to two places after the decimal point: 0.15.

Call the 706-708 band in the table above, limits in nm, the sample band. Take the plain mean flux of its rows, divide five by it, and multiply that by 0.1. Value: 0.0314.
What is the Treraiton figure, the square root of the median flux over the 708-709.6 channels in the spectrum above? 3.89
